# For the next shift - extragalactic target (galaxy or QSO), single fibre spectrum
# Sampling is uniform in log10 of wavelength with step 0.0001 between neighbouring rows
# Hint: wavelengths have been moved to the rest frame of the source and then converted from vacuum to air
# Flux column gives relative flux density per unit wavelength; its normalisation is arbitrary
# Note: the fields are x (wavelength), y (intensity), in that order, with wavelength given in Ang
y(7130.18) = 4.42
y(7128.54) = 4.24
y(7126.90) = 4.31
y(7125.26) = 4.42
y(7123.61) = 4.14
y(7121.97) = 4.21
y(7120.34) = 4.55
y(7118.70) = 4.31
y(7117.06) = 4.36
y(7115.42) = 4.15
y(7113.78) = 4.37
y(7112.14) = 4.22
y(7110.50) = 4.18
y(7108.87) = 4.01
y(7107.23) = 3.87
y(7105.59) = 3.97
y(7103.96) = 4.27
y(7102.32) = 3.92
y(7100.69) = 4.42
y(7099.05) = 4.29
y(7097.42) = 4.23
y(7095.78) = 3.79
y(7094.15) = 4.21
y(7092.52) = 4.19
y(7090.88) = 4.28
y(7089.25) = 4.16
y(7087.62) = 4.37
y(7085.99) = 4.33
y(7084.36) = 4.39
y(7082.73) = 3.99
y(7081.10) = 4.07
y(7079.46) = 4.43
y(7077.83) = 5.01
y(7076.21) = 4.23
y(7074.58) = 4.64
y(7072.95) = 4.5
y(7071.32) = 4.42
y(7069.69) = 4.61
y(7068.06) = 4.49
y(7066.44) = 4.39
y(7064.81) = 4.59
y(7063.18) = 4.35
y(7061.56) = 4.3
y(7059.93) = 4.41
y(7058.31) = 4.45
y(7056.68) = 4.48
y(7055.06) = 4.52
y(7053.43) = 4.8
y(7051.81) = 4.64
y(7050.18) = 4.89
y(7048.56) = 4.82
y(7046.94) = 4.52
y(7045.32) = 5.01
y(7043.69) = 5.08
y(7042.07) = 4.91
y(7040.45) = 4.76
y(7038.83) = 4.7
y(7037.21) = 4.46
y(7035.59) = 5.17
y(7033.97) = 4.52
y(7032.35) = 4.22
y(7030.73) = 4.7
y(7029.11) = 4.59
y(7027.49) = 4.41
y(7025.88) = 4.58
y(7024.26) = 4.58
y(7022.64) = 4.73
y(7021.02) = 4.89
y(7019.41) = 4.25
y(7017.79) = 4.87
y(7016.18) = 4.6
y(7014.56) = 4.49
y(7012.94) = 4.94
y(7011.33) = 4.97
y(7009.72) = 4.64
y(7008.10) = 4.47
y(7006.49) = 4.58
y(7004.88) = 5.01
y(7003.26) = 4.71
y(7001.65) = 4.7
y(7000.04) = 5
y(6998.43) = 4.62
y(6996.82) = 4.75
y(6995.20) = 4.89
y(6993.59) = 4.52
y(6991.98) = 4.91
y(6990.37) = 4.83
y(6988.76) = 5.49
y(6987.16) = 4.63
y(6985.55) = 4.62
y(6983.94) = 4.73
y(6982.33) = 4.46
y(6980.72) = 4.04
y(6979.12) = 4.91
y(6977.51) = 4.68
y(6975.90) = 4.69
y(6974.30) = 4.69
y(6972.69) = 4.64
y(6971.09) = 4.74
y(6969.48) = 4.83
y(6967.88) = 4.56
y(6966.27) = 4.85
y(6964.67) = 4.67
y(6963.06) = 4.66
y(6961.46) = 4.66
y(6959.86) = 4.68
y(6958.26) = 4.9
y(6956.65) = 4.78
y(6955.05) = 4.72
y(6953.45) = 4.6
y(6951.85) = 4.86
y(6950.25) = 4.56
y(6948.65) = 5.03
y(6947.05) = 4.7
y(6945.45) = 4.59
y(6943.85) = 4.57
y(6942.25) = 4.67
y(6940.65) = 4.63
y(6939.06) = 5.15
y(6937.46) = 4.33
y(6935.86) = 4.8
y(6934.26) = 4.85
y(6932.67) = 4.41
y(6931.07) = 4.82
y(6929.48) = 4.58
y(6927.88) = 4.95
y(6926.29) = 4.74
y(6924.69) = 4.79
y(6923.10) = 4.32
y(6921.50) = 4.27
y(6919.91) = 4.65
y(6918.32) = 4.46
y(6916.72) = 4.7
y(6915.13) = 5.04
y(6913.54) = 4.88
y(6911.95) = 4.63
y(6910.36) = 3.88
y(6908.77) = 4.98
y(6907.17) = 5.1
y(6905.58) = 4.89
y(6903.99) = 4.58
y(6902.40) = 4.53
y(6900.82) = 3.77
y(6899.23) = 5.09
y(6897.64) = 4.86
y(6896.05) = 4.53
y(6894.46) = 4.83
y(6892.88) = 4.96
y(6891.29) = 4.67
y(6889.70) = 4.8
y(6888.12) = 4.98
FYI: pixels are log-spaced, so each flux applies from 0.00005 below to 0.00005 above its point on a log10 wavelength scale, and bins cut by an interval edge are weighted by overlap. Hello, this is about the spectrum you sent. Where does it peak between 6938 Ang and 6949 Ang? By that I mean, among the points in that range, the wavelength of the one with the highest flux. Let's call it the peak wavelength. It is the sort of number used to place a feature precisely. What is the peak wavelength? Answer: 6939.06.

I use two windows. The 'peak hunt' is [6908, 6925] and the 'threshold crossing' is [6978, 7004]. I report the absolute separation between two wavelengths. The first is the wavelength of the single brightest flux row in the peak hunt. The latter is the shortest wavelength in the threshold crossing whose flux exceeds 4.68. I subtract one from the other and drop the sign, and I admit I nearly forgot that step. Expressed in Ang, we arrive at 64.0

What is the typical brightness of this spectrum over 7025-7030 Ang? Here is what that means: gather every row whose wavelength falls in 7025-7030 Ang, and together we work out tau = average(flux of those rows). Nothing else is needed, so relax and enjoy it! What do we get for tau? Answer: 4.53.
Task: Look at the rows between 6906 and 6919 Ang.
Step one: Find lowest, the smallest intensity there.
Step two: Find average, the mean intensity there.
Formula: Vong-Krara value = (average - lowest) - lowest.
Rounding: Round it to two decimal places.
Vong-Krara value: -3.05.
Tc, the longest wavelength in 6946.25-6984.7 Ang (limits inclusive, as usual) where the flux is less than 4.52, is 6982.33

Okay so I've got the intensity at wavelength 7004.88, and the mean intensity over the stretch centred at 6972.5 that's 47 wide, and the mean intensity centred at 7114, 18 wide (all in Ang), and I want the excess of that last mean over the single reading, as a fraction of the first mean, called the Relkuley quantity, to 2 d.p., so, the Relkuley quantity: -0.17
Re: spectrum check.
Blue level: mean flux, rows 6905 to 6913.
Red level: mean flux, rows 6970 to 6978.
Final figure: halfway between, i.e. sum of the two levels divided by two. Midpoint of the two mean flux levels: 4.69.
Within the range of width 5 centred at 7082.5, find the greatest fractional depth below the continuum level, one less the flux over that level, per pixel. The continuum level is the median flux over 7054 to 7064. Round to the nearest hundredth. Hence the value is 0.10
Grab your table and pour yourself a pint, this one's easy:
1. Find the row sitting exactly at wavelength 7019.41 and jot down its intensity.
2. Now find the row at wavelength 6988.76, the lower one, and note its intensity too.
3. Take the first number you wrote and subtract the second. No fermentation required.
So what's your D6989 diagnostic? -1.24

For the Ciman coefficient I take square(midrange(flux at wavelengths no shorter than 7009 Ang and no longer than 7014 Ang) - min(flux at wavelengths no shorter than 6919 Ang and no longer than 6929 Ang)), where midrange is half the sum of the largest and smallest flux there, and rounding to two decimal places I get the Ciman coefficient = 0.29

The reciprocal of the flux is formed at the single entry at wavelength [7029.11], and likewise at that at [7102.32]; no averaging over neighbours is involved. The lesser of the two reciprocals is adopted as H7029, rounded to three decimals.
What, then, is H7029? 0.218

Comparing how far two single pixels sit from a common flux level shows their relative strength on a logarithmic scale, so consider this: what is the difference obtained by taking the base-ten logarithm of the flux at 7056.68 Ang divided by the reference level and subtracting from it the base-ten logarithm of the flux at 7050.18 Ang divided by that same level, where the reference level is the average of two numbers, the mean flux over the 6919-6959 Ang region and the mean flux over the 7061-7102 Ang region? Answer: -0.038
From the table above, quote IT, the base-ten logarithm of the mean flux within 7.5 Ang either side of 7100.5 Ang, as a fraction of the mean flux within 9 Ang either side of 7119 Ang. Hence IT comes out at -0.019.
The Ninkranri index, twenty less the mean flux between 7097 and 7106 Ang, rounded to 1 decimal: 15.8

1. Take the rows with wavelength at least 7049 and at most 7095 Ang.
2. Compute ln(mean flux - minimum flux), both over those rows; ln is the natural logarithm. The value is -0.81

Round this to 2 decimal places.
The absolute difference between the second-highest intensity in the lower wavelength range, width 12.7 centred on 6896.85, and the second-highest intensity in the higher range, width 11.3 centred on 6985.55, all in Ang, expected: 0.13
